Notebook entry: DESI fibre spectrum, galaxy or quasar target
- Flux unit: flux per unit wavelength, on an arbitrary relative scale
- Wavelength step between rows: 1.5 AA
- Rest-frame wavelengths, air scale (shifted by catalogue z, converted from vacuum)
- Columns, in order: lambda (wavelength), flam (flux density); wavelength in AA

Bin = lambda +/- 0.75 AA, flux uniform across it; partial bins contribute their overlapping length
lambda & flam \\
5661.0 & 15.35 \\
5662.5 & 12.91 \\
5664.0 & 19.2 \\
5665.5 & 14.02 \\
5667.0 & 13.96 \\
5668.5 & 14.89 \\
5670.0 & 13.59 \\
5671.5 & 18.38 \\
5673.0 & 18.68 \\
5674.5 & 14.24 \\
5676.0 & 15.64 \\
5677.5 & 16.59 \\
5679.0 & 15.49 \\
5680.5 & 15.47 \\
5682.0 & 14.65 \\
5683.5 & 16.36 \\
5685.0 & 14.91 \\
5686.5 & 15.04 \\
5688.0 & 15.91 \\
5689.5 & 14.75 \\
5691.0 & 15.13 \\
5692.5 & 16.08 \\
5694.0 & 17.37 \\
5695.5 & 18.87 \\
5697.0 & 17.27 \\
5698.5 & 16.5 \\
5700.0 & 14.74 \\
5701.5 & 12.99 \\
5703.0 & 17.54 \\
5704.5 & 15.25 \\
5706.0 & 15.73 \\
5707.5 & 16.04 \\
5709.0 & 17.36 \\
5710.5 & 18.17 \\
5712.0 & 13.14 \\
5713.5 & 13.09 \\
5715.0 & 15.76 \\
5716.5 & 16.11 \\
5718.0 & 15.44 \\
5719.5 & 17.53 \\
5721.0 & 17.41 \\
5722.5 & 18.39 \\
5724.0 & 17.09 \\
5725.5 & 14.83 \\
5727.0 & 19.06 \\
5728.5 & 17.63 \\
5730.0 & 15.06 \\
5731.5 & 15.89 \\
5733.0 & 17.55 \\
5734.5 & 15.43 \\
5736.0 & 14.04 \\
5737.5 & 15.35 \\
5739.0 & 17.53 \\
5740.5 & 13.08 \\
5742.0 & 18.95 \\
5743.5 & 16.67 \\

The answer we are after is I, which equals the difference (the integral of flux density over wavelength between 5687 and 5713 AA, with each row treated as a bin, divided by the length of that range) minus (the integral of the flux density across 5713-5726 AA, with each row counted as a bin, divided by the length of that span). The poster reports -0.26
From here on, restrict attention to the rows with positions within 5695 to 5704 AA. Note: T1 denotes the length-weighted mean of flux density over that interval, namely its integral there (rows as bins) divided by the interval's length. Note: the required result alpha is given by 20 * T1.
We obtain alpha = 324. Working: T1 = 16.2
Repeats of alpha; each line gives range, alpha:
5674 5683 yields 308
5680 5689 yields 307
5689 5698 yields 333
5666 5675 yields 312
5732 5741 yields 311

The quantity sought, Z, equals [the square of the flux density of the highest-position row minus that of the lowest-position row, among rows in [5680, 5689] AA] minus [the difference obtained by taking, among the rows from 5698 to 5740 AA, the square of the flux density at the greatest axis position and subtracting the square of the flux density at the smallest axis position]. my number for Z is -21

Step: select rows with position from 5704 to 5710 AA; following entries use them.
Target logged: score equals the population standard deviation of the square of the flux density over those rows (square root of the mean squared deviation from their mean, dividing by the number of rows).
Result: 26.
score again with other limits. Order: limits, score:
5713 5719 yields 34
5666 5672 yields 61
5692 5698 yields 35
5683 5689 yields 19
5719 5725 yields 17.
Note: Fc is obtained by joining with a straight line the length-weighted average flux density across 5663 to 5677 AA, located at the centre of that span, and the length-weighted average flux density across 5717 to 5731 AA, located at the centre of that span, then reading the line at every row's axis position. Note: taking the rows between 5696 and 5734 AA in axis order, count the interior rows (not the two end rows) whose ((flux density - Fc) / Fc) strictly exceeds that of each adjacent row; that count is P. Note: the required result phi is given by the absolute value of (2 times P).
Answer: 12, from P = 6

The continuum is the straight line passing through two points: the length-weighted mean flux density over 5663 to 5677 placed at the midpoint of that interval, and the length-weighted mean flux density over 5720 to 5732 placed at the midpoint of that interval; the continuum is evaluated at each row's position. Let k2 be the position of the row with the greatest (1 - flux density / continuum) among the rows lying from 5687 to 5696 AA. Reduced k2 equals 5689.5 AA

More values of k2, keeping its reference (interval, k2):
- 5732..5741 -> 5740.5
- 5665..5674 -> 5670.0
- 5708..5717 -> 5713.5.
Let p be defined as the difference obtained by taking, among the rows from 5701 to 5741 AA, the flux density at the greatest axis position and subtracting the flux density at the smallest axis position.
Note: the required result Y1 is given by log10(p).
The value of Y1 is -1.0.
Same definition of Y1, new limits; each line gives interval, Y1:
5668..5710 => 0.4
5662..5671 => -0.2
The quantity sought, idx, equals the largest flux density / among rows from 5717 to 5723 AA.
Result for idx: 18.39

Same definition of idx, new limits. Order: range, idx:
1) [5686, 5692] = 15.91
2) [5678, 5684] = 16.36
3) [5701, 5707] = 17.54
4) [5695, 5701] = 18.87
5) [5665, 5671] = 14.89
